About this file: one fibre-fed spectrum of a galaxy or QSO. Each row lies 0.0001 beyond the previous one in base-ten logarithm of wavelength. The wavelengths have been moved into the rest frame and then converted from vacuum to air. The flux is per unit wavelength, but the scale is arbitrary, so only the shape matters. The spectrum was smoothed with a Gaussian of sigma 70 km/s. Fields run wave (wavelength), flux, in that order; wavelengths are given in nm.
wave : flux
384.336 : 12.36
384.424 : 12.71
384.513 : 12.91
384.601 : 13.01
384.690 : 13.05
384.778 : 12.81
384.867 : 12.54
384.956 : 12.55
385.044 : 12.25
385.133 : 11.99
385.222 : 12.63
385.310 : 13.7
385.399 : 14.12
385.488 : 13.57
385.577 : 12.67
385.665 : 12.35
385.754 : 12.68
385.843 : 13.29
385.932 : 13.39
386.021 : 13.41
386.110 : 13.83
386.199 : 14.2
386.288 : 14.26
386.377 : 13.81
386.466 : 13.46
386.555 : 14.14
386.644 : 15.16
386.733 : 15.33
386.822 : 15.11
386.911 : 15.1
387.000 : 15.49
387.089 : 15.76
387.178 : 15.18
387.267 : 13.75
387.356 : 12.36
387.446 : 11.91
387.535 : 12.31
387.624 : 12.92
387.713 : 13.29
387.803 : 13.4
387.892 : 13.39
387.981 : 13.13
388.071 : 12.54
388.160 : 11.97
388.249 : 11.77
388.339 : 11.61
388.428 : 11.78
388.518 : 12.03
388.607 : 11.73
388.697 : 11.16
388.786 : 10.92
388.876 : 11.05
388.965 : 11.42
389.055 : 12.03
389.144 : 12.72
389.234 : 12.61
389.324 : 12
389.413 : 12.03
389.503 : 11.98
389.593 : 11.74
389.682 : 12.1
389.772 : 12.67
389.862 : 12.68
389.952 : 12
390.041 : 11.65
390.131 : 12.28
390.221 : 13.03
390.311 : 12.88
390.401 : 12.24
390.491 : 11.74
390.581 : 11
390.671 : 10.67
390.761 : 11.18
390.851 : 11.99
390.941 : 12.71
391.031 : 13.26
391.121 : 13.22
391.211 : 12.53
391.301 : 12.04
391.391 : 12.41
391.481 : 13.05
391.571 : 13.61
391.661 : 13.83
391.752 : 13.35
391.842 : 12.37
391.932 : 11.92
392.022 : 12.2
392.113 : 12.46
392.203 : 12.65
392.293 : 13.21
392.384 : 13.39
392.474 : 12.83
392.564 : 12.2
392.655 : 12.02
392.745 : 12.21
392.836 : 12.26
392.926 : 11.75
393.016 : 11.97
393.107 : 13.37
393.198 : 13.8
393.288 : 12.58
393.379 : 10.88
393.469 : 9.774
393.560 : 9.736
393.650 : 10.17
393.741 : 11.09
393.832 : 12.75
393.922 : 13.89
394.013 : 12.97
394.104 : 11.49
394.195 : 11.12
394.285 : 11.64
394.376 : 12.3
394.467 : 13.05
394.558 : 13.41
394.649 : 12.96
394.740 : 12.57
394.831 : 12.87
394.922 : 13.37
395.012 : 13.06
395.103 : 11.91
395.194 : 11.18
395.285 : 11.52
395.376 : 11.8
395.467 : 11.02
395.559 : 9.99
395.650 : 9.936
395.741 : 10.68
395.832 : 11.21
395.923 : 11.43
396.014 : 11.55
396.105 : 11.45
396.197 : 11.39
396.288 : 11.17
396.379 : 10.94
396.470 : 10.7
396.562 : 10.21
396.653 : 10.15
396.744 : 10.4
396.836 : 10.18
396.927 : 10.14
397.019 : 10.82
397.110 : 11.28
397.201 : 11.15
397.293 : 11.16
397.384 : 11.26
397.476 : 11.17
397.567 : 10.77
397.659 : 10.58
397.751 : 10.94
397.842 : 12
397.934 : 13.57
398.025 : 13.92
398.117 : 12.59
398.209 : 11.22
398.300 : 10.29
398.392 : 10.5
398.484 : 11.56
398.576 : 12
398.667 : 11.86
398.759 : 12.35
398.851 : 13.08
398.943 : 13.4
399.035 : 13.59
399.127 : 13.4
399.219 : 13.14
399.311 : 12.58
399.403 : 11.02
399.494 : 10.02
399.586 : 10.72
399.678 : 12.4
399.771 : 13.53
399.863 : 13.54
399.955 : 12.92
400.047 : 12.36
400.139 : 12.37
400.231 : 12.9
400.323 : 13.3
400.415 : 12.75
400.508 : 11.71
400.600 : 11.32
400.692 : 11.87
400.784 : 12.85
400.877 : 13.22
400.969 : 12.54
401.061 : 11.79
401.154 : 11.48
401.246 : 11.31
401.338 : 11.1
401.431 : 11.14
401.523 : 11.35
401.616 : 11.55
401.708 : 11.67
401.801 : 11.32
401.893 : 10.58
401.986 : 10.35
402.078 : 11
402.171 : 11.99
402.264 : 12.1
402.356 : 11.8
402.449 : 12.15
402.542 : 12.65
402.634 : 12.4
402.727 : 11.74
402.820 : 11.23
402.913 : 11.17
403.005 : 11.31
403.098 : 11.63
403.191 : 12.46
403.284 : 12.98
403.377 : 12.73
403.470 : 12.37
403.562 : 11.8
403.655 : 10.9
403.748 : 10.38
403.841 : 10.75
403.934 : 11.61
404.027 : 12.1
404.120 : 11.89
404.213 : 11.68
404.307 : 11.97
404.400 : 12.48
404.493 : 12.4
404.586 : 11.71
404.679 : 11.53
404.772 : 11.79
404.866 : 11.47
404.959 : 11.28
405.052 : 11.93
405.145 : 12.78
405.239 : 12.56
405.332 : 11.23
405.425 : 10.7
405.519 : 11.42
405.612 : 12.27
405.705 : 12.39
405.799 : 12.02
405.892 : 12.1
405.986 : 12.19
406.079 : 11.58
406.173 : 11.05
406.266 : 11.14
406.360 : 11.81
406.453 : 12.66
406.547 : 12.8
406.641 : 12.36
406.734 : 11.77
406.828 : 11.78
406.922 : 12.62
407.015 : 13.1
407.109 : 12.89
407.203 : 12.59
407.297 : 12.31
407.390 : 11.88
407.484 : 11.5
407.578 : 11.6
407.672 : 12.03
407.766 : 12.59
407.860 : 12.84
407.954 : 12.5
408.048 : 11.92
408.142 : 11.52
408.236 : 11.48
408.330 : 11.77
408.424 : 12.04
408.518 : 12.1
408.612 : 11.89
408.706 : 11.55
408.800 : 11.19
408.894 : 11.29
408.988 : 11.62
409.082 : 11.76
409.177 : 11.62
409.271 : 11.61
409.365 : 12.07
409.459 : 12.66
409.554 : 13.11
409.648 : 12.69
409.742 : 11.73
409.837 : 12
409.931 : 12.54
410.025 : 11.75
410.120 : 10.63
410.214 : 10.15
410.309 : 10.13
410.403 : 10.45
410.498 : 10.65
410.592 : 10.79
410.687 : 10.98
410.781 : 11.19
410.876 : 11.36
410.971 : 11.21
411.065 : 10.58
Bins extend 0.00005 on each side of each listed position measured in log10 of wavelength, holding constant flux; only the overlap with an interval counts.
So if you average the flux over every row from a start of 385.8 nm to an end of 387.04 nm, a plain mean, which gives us 14.28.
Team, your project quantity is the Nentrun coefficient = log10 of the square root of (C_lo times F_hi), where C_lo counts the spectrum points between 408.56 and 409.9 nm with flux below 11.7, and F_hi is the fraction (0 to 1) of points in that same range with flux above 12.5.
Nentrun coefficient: 0.05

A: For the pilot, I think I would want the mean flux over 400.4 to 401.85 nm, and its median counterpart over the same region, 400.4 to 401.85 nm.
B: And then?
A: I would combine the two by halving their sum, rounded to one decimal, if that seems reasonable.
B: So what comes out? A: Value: 11.7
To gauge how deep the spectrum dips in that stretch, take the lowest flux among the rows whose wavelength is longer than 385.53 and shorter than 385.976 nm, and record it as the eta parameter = 12.35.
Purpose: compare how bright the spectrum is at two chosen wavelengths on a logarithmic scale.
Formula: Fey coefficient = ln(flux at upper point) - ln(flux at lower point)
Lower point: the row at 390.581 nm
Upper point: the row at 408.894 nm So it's 0.026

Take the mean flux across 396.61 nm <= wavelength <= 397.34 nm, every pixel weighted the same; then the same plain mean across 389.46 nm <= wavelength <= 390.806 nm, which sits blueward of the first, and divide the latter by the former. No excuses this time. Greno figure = 1.12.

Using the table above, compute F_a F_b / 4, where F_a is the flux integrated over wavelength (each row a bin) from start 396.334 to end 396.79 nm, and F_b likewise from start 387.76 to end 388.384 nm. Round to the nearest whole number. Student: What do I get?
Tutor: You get 9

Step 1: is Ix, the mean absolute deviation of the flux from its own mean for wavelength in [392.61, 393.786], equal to 1.0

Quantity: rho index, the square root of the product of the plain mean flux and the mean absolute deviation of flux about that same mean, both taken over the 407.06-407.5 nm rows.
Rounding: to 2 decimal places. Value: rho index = 2.31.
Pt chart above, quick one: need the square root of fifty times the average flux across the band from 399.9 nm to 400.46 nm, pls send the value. 25.3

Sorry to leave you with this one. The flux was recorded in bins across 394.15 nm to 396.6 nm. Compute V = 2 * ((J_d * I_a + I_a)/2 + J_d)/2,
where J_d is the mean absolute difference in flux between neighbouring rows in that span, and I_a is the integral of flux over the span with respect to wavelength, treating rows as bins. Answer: 21.1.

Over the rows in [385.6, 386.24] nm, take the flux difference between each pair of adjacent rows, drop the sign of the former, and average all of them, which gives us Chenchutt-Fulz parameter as 0.31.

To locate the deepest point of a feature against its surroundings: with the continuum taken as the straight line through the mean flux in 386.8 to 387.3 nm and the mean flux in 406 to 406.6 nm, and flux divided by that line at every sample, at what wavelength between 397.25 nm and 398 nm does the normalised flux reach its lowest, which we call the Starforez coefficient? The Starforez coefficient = 397.659 nm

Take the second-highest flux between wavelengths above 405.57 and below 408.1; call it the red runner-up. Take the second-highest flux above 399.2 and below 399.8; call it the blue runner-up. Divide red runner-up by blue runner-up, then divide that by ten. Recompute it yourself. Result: 0.098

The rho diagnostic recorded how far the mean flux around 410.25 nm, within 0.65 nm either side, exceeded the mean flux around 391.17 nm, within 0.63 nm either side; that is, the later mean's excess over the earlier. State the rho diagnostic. -1.3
